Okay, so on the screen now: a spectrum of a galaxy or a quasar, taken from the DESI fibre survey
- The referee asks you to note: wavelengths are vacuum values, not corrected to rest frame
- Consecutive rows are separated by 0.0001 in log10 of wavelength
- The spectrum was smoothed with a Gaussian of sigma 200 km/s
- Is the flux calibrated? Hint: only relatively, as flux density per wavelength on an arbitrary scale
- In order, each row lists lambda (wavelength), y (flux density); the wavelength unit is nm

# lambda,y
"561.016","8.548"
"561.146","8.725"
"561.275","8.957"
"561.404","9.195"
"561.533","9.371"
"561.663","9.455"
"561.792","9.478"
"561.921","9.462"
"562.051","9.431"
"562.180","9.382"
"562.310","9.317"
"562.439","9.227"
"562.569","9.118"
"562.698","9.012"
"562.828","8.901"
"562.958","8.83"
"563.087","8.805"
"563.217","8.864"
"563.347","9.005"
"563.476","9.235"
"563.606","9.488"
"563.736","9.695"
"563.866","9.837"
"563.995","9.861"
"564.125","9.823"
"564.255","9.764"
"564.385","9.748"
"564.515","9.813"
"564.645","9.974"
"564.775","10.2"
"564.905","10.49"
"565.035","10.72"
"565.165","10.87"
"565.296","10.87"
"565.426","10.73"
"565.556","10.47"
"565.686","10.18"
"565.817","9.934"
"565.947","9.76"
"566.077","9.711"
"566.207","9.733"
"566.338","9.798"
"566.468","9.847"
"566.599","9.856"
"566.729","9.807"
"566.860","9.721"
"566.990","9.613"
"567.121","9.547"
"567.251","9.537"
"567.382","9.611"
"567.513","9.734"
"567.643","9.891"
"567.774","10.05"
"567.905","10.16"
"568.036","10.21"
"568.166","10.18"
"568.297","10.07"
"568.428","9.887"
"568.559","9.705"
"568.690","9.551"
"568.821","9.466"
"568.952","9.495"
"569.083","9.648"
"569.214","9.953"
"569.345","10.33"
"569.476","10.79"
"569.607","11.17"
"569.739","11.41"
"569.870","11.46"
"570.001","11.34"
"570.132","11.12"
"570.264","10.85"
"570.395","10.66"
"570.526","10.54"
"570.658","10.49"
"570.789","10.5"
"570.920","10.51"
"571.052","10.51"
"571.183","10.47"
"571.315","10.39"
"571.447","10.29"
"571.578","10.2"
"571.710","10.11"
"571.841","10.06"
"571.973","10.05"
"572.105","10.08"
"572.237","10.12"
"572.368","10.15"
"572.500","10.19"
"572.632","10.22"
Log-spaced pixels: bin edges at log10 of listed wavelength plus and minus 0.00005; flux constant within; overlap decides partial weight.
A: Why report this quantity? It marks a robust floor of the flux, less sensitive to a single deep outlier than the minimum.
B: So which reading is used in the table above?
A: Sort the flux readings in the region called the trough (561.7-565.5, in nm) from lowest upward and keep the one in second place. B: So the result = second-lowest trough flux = 8.83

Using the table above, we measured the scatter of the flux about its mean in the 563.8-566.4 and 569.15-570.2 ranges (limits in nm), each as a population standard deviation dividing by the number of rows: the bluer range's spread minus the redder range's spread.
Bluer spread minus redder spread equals -0.11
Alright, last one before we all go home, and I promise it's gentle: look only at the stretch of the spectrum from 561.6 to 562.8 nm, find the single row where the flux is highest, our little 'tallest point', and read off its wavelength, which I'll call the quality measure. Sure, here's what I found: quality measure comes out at 561.792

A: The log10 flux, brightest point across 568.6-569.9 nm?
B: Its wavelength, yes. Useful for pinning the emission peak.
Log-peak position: 569.870 nm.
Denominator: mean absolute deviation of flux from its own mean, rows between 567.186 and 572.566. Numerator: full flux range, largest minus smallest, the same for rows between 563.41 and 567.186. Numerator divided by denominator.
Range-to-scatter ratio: 4.0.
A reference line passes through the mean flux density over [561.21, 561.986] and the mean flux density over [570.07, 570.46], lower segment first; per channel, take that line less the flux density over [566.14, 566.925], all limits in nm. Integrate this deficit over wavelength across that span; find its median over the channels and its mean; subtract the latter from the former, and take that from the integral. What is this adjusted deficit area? 0.34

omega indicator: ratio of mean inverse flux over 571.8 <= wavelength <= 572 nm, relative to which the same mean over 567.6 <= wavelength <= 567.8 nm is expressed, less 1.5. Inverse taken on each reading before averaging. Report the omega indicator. -0.49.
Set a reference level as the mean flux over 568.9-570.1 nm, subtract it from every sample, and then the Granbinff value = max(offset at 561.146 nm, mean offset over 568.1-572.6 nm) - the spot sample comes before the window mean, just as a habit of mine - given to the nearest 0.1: -0.3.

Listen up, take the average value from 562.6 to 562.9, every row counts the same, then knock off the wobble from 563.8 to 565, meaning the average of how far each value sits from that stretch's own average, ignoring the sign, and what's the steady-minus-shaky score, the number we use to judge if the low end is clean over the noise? 8.8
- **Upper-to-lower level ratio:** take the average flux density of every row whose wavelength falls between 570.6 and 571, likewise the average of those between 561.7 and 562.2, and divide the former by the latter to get 1.11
